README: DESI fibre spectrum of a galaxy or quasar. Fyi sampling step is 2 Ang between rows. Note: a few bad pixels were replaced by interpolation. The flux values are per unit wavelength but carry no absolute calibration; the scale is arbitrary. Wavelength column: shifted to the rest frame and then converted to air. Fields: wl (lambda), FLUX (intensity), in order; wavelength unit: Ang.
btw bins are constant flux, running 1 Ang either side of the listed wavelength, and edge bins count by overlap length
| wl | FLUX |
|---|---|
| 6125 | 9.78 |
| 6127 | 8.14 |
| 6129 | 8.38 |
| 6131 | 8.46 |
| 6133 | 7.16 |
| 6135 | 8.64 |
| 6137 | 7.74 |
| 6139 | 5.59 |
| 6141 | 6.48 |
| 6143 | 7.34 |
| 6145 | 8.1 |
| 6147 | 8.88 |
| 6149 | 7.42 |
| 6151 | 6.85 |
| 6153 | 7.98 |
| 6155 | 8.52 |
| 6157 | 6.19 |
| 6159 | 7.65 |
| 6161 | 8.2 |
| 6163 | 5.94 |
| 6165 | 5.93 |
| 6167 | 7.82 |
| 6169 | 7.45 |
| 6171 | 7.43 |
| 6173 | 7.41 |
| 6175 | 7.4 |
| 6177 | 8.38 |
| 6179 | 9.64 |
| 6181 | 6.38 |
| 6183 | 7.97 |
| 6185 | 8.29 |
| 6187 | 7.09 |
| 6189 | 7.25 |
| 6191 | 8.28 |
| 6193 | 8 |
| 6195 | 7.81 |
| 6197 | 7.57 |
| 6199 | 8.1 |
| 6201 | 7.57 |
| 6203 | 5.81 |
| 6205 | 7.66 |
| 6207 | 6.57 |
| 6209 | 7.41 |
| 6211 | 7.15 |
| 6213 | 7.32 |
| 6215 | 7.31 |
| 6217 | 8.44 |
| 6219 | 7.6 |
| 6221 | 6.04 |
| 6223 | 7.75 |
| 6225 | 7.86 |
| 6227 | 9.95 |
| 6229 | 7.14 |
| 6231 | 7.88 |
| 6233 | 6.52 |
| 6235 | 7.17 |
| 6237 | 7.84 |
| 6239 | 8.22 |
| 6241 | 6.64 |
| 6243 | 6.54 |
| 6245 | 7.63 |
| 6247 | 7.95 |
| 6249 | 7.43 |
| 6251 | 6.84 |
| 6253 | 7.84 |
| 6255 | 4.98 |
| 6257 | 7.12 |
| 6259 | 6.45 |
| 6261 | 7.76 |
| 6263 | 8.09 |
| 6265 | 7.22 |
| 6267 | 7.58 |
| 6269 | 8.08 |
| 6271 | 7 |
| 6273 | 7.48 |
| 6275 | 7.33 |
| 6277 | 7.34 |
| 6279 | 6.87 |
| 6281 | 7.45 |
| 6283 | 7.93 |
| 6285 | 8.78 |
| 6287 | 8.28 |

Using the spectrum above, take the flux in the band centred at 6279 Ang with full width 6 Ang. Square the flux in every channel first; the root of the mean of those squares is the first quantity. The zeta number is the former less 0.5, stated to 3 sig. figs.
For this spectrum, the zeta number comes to 6.72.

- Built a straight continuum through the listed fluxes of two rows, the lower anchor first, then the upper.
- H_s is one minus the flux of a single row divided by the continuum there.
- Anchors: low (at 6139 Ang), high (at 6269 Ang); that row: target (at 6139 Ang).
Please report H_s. 0.0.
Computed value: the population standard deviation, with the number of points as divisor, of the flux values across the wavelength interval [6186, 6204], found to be 0.70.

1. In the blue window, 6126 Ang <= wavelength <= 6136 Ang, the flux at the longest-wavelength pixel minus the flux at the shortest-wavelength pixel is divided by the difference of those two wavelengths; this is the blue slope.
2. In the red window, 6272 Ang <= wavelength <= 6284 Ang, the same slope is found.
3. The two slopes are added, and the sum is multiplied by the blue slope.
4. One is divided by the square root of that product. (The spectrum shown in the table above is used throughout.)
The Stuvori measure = 12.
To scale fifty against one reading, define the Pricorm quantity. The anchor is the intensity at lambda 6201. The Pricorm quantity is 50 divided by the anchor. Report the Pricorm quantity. 6.61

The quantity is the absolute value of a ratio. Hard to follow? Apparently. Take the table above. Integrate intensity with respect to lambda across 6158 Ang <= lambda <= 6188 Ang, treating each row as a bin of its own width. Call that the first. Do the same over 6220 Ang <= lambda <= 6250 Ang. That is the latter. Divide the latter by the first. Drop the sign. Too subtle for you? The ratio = 1.00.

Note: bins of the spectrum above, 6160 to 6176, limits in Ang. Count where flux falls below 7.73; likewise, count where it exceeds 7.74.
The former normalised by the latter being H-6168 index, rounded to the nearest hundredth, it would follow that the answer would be 3.00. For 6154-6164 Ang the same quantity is 1.50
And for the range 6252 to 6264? 1.00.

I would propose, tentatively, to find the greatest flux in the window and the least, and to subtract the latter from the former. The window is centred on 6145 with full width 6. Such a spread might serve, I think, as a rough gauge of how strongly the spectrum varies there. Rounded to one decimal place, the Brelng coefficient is 1.5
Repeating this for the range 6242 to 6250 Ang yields 1.4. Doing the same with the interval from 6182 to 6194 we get 1.2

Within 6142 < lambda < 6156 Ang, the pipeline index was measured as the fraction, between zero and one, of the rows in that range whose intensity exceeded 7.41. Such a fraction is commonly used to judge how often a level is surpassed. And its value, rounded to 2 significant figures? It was 0.71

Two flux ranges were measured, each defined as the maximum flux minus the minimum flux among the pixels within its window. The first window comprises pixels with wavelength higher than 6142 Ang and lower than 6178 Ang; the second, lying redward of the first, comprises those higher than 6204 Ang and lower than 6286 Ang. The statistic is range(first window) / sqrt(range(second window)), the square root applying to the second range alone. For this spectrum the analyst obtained 1.3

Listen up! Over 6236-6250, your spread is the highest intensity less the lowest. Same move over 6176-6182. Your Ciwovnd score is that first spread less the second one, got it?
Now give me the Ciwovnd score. -1.6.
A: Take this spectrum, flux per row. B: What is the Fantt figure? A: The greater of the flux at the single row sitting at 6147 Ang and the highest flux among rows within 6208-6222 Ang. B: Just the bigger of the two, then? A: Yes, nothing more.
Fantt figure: 8.88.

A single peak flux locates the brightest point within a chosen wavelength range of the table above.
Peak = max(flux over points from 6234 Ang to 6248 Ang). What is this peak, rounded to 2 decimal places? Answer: 8.22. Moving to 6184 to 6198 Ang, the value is 8.29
